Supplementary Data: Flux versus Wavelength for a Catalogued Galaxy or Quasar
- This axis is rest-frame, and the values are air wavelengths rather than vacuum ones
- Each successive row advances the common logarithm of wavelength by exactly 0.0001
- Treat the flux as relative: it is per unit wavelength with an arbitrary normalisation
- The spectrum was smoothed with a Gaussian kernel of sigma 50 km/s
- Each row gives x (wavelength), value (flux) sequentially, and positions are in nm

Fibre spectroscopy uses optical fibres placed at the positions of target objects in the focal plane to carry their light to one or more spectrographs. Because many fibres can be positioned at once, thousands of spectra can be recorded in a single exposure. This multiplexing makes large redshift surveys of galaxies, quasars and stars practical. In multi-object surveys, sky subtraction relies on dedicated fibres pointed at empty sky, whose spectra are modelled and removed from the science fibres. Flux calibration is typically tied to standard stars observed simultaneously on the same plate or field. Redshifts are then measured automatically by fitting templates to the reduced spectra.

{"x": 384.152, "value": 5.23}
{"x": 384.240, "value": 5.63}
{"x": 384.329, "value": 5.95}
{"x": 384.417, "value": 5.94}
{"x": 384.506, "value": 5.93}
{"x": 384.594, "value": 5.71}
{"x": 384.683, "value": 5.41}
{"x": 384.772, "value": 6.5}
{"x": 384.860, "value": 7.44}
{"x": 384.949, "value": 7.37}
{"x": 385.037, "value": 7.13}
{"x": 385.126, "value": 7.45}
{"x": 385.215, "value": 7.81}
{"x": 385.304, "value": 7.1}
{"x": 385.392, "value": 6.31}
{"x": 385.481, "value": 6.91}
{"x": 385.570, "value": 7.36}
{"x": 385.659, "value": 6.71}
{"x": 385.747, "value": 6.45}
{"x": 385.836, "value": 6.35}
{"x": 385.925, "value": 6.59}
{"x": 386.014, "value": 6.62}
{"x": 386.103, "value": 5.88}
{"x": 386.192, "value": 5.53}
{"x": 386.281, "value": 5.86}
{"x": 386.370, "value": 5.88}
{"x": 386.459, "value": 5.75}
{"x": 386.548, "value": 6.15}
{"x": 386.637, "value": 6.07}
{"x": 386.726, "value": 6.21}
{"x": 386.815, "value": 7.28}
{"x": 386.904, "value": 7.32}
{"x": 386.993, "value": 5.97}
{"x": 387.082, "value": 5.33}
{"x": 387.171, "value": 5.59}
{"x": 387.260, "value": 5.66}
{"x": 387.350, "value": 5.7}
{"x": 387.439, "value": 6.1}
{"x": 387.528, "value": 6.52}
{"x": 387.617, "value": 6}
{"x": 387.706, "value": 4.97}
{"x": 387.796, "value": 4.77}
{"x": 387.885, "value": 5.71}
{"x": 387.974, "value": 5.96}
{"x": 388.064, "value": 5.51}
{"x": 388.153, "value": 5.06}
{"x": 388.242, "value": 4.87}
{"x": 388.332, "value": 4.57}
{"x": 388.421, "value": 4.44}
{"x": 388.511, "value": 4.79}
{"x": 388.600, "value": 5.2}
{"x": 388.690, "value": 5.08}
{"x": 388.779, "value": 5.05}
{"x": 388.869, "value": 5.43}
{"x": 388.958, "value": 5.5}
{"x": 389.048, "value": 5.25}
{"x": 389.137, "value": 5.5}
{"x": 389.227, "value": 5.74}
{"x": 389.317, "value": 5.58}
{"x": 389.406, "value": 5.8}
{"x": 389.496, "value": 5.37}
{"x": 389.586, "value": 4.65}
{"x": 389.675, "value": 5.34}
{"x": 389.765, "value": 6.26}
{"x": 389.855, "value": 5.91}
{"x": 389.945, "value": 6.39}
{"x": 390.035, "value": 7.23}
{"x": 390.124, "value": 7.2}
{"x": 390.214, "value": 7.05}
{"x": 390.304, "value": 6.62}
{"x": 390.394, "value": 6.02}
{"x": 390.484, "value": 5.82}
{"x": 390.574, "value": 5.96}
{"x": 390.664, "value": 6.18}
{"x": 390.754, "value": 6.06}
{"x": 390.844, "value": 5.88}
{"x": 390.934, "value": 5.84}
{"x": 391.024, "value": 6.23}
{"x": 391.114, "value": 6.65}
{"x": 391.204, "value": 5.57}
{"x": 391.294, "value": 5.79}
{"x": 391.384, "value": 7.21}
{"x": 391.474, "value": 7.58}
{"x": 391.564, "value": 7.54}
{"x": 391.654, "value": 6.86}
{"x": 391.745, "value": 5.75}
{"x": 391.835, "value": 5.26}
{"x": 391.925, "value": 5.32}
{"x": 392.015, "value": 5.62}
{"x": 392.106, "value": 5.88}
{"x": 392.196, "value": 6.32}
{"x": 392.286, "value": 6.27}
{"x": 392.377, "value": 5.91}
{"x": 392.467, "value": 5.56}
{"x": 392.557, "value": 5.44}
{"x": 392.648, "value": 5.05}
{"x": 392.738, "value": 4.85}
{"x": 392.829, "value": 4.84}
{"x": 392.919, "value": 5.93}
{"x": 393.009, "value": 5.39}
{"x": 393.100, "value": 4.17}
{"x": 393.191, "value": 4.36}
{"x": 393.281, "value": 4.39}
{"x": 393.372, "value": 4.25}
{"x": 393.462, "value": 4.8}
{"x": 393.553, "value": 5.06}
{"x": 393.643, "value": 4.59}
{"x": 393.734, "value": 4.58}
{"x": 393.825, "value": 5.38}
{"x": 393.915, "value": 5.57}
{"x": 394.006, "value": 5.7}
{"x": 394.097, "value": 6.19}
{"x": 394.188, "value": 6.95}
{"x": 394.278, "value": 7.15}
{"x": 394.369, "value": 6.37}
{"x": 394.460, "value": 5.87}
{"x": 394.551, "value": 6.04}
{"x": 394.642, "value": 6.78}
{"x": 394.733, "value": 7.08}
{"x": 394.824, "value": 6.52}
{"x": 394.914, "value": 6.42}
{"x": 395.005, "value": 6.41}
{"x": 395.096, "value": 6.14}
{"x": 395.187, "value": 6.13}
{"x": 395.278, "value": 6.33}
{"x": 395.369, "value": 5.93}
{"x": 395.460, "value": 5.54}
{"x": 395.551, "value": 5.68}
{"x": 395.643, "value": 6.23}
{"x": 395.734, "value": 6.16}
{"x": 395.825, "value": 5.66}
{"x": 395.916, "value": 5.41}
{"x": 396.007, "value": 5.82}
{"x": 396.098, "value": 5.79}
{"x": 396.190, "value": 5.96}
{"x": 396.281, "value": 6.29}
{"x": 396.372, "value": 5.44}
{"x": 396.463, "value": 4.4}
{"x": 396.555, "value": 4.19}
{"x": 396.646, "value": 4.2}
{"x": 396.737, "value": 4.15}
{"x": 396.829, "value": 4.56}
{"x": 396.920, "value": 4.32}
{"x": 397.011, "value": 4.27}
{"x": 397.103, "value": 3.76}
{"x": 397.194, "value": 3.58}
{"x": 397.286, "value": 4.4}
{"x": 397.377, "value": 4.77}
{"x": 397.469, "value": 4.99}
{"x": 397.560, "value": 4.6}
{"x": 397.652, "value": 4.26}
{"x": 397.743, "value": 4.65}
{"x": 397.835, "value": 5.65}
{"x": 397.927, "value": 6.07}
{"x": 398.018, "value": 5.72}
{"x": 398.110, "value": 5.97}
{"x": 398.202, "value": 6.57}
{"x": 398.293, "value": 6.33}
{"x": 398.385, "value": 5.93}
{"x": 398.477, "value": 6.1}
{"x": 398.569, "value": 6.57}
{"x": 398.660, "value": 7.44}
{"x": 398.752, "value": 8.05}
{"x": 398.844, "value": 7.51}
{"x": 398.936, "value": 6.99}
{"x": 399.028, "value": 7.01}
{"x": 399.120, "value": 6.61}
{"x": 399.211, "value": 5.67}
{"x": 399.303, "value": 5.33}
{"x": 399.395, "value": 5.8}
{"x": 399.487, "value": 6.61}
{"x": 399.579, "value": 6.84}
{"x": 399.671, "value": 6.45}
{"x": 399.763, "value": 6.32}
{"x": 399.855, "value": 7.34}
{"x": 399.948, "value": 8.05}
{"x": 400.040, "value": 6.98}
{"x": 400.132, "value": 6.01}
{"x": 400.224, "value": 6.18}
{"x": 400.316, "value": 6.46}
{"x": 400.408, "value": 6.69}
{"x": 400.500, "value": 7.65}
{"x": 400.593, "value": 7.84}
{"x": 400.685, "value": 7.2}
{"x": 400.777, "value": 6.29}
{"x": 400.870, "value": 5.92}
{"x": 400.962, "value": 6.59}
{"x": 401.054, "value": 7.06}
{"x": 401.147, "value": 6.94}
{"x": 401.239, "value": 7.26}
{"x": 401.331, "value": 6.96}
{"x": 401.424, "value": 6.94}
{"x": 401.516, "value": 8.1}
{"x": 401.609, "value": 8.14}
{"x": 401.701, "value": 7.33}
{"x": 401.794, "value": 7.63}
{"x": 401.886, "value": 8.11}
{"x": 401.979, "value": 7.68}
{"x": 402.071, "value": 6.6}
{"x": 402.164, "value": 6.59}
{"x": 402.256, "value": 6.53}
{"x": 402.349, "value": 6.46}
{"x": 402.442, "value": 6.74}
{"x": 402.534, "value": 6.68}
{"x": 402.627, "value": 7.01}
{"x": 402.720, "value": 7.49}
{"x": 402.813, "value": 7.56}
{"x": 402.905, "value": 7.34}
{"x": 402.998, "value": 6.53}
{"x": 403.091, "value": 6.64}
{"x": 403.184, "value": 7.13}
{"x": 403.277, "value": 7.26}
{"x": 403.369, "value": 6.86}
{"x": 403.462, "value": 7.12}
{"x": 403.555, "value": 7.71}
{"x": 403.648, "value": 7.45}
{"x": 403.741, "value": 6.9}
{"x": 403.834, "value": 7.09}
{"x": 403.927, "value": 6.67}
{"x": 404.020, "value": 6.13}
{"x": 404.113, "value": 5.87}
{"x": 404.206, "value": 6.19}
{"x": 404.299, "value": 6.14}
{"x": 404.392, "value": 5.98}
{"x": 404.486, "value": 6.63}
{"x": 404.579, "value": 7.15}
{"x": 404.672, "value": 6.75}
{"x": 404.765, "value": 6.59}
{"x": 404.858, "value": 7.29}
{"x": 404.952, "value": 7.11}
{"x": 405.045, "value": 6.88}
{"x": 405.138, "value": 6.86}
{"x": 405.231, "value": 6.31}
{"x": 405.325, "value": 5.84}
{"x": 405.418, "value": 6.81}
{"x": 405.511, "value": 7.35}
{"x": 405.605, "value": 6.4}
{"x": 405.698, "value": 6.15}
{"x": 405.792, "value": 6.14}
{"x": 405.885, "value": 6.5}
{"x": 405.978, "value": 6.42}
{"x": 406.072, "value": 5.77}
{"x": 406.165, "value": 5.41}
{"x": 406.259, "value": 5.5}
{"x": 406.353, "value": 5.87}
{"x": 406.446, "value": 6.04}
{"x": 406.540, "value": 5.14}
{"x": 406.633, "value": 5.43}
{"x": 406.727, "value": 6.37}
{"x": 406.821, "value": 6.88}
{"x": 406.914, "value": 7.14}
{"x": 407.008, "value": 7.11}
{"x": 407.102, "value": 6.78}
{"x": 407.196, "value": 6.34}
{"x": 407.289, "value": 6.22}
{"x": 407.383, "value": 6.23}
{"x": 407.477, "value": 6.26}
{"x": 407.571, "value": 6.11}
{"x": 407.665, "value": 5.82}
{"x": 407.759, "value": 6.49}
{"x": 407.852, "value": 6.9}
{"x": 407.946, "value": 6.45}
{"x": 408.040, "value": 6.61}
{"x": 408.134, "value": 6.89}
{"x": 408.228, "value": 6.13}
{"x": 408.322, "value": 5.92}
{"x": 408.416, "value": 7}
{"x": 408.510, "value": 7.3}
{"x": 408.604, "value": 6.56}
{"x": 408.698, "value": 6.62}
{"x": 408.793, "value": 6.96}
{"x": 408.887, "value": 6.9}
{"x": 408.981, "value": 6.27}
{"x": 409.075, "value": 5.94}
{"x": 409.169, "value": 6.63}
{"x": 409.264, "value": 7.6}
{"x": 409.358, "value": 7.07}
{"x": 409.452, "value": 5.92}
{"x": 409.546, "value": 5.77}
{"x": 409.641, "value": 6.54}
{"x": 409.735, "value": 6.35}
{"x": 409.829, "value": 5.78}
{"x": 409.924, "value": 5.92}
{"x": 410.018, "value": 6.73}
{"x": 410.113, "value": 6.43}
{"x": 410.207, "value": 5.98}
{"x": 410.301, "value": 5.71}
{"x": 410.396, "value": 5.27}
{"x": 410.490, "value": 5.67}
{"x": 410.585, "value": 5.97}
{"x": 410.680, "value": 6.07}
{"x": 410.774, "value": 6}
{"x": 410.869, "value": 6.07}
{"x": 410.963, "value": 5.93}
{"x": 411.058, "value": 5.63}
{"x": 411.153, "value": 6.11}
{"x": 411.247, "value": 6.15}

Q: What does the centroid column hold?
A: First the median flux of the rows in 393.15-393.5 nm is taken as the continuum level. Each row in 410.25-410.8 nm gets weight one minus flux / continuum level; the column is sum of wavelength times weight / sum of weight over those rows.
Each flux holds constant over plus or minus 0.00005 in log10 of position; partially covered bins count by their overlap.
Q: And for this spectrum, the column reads 410.56 nm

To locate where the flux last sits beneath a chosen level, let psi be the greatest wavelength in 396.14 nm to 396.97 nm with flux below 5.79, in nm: 396.920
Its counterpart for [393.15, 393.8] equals 393.734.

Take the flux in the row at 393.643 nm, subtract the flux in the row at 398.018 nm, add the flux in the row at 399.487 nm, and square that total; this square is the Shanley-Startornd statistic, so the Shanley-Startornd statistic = 30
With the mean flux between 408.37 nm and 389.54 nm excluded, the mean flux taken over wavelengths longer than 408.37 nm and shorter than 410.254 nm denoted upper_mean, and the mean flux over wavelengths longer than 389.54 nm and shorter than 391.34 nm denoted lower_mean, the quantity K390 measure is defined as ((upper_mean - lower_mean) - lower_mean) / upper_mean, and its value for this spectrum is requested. -0.88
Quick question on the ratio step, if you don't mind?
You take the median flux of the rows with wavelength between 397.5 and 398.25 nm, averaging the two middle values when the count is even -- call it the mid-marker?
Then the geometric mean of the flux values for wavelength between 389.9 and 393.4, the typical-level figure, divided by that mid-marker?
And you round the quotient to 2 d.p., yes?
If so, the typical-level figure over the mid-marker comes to 1.03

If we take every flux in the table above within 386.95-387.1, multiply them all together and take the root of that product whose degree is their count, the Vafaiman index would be 5.6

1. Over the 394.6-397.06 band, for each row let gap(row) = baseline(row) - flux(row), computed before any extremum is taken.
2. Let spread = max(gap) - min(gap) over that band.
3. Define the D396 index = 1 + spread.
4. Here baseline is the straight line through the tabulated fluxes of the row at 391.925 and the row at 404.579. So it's 4.22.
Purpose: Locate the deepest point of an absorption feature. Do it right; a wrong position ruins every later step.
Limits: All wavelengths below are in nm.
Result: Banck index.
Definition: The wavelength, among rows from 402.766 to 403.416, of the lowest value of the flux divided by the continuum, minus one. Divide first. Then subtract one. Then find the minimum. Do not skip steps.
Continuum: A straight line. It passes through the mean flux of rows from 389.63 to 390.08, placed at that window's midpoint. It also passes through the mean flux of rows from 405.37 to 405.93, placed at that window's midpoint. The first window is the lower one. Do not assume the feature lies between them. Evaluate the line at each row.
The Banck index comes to 402.998 nm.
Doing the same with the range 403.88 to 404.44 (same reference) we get 404.113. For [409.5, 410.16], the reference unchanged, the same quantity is 409.546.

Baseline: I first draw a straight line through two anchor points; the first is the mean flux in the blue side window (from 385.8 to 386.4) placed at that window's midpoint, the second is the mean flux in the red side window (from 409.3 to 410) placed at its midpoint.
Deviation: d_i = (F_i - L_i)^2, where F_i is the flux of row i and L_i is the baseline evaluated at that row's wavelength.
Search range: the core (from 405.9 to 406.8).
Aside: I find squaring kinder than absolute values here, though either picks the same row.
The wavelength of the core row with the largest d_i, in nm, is 406.540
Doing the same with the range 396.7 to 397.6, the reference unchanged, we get 397.194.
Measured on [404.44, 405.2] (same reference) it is 404.858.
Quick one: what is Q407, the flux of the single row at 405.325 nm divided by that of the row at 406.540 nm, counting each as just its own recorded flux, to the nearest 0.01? 1.14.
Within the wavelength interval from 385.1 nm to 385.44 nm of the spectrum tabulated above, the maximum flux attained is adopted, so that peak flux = 7.81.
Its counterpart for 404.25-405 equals 7.29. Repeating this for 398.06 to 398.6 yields 6.57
